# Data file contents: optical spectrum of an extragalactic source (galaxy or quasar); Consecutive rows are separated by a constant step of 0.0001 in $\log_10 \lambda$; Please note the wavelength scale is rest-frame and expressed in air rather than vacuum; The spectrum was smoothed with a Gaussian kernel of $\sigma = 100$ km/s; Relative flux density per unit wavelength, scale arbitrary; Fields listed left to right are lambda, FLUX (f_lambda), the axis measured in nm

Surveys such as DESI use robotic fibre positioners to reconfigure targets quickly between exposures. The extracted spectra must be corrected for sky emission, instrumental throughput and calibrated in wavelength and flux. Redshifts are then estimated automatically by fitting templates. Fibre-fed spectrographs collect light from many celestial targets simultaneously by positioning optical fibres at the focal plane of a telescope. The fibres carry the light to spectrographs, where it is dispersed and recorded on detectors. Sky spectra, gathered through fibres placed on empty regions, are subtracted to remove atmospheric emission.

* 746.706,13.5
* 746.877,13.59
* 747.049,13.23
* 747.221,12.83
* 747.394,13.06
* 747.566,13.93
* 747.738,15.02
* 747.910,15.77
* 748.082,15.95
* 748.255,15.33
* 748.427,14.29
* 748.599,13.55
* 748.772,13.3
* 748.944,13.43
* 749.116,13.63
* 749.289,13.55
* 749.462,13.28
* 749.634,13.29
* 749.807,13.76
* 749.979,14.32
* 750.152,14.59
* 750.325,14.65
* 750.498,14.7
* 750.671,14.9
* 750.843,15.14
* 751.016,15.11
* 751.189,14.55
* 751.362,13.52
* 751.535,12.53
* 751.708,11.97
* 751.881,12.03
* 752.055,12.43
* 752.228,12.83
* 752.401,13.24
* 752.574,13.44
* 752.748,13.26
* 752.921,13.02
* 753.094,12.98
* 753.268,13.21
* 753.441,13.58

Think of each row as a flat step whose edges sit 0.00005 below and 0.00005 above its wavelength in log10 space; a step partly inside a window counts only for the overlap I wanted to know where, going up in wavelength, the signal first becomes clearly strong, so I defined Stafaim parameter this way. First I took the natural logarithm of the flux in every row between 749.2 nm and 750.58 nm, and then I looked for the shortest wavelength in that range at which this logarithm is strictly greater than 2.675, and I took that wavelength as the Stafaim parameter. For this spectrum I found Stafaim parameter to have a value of 750.152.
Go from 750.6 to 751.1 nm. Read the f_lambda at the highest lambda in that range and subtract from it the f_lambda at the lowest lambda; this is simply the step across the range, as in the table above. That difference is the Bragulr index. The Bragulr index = 0.21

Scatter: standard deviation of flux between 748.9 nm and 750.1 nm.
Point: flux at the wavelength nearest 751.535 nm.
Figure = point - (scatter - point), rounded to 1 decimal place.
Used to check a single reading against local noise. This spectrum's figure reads 24.7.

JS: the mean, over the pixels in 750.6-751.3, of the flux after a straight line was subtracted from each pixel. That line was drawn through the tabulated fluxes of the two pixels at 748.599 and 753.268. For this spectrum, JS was 1.5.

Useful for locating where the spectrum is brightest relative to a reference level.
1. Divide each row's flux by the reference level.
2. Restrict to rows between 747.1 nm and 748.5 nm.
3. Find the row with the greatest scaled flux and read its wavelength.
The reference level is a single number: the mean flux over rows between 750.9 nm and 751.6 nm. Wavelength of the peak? 748.082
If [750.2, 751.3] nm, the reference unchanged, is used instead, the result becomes 750.843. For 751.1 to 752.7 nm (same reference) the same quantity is 751.189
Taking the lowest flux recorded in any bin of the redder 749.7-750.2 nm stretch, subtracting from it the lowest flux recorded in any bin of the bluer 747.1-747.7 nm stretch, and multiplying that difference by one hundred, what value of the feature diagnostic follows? 93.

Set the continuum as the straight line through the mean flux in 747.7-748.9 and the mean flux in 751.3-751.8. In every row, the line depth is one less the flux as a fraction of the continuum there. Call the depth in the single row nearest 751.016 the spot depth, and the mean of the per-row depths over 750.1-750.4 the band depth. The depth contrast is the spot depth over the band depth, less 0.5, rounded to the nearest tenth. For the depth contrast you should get 1.4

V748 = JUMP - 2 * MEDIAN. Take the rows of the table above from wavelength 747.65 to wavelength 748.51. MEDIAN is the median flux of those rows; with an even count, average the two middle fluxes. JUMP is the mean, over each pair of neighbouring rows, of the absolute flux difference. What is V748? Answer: -30.0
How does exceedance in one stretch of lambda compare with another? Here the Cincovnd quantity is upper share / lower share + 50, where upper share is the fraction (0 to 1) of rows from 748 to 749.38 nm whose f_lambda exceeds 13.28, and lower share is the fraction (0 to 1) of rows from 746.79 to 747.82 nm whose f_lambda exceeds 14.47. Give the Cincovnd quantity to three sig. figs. 56.0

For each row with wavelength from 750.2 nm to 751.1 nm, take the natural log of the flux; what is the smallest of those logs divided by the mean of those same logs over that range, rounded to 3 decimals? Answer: 0.994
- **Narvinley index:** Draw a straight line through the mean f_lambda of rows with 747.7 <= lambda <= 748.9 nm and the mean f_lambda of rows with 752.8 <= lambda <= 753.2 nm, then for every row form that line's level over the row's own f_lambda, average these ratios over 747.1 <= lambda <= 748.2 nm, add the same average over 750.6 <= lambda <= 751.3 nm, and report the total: 1.97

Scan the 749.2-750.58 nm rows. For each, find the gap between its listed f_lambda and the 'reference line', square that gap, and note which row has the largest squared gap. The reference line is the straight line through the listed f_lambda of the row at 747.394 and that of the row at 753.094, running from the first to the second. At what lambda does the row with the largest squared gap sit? 750.498 nm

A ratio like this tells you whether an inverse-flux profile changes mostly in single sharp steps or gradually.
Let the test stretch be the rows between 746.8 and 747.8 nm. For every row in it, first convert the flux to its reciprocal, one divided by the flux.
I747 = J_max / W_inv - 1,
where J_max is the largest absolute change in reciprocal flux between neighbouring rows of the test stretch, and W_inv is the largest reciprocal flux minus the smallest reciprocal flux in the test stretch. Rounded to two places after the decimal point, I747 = -0.54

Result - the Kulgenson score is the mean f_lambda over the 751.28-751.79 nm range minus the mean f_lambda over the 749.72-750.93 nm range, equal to -1.9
